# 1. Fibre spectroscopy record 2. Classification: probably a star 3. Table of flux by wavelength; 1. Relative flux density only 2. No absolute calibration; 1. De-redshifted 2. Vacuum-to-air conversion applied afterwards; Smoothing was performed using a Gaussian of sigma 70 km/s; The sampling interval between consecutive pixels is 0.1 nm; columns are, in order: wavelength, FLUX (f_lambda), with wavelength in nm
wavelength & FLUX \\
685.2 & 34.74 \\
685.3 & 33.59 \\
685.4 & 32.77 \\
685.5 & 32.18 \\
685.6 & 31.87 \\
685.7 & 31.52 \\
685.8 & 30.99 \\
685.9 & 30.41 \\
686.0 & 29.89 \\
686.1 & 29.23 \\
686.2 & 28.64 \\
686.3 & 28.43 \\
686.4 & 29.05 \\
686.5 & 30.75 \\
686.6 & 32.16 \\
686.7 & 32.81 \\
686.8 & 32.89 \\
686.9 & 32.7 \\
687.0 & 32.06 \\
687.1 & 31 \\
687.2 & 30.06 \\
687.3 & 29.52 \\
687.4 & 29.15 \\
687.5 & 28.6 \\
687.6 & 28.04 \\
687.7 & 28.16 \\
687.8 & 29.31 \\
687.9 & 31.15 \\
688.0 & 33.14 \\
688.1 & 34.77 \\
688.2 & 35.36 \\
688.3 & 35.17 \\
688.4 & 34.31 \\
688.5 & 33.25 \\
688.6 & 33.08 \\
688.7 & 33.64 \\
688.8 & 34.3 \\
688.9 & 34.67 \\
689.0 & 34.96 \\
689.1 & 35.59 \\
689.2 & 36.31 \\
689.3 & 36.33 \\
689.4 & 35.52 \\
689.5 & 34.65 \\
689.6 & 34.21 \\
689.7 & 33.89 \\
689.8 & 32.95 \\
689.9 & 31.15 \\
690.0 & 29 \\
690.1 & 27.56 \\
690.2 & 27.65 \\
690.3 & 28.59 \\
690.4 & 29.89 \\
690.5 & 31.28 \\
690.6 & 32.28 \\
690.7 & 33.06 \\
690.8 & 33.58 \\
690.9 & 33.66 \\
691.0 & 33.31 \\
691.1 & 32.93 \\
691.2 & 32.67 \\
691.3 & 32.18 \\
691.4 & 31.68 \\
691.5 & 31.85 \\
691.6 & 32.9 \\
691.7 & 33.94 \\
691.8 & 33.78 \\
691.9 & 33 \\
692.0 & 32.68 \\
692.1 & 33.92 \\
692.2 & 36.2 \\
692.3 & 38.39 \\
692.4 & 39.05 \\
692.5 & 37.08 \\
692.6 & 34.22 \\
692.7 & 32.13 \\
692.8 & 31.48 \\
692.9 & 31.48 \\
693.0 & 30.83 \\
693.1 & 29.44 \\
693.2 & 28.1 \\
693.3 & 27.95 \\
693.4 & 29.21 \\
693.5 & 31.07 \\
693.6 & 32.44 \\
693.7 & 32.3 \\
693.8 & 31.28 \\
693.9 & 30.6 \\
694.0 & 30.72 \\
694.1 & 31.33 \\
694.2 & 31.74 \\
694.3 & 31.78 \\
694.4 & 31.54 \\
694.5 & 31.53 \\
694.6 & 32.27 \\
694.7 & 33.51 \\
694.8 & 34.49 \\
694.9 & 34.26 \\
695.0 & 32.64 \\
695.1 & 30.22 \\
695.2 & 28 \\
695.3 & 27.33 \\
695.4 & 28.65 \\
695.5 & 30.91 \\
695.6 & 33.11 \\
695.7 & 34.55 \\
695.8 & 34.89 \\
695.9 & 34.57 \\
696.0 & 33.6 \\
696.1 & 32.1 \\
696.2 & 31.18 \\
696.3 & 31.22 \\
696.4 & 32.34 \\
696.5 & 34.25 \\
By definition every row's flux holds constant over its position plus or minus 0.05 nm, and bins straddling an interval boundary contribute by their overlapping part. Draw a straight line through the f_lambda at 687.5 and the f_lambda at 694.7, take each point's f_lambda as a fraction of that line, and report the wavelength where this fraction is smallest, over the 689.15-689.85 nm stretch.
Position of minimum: 689.8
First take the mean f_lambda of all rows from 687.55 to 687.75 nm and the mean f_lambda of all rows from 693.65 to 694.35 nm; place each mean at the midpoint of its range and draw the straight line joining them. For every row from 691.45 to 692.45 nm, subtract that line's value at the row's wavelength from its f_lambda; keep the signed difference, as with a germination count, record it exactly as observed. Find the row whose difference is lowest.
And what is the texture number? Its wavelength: 691.5 nm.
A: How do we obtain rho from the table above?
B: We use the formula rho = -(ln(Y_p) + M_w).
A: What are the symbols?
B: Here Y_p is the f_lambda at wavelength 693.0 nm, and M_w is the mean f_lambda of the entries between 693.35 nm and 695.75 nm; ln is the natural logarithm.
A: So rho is -34.9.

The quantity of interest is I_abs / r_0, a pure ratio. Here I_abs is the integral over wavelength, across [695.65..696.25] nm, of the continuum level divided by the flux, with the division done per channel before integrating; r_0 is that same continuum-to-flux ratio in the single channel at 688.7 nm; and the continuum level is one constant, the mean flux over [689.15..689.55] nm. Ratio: 0.604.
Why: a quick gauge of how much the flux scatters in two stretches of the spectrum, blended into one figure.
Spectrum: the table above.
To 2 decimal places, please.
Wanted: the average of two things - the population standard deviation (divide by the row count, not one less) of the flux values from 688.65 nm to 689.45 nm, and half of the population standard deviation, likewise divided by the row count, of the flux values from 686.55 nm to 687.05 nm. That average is 0.53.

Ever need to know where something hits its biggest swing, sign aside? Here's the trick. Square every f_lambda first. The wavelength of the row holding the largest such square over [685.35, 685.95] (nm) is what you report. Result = 685.4 nm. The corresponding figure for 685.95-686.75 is 686.7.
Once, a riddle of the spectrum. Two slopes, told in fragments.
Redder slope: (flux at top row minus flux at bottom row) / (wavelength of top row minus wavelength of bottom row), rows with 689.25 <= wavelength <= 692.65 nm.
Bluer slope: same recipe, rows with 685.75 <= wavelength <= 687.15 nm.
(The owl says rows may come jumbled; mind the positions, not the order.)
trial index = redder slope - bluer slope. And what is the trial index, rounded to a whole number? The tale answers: -1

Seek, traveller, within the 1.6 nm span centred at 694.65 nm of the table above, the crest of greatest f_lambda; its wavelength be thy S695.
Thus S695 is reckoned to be 694.8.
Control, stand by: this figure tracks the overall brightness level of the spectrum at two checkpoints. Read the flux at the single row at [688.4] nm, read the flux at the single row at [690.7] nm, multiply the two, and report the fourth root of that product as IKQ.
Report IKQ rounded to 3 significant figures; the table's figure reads 5.80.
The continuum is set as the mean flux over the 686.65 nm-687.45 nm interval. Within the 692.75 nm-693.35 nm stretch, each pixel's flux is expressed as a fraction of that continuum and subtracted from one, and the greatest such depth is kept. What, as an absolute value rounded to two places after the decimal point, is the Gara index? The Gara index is 0.11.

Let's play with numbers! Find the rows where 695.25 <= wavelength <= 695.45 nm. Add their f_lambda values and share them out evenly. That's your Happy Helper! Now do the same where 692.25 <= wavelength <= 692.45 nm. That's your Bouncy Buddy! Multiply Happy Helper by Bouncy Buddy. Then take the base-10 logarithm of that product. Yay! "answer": 3.035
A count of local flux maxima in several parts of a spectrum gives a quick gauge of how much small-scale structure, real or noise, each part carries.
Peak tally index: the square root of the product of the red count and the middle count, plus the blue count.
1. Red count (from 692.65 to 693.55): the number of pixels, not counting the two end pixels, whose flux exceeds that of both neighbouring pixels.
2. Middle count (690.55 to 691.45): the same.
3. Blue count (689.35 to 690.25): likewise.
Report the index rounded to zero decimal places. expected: 0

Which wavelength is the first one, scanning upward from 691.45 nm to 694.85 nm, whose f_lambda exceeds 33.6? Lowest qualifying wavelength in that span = 691.7 nm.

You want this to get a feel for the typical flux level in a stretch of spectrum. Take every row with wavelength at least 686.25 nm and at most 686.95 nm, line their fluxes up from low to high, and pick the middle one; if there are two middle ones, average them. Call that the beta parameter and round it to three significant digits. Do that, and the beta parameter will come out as 32.2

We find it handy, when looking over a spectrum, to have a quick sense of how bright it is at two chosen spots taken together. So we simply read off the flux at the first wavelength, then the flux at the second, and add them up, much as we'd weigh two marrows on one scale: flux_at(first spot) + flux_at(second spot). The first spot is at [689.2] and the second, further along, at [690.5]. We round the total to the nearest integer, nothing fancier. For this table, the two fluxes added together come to 68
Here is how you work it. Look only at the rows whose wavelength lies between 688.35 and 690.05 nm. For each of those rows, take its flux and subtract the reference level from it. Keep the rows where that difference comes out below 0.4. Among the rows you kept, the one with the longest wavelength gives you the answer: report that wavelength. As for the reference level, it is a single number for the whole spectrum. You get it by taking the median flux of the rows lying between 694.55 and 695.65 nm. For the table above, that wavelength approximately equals 690.0 nm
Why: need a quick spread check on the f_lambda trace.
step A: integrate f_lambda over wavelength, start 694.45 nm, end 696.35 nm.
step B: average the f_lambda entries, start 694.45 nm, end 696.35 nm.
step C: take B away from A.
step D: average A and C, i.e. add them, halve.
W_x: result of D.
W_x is 45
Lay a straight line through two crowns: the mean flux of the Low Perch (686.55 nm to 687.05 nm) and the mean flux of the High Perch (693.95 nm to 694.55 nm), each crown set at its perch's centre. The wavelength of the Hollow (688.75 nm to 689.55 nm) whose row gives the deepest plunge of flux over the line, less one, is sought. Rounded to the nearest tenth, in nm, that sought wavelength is 688.8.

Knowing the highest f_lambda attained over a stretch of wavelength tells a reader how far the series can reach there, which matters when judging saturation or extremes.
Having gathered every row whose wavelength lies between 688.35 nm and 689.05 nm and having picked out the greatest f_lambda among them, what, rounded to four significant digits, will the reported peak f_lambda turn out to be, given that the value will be 34.96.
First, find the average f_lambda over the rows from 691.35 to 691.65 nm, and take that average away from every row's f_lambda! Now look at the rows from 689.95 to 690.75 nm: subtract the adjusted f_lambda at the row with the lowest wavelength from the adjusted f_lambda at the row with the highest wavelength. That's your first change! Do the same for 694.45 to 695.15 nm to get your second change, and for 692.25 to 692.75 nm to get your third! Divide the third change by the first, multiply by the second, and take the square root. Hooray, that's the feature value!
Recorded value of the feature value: 1.4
